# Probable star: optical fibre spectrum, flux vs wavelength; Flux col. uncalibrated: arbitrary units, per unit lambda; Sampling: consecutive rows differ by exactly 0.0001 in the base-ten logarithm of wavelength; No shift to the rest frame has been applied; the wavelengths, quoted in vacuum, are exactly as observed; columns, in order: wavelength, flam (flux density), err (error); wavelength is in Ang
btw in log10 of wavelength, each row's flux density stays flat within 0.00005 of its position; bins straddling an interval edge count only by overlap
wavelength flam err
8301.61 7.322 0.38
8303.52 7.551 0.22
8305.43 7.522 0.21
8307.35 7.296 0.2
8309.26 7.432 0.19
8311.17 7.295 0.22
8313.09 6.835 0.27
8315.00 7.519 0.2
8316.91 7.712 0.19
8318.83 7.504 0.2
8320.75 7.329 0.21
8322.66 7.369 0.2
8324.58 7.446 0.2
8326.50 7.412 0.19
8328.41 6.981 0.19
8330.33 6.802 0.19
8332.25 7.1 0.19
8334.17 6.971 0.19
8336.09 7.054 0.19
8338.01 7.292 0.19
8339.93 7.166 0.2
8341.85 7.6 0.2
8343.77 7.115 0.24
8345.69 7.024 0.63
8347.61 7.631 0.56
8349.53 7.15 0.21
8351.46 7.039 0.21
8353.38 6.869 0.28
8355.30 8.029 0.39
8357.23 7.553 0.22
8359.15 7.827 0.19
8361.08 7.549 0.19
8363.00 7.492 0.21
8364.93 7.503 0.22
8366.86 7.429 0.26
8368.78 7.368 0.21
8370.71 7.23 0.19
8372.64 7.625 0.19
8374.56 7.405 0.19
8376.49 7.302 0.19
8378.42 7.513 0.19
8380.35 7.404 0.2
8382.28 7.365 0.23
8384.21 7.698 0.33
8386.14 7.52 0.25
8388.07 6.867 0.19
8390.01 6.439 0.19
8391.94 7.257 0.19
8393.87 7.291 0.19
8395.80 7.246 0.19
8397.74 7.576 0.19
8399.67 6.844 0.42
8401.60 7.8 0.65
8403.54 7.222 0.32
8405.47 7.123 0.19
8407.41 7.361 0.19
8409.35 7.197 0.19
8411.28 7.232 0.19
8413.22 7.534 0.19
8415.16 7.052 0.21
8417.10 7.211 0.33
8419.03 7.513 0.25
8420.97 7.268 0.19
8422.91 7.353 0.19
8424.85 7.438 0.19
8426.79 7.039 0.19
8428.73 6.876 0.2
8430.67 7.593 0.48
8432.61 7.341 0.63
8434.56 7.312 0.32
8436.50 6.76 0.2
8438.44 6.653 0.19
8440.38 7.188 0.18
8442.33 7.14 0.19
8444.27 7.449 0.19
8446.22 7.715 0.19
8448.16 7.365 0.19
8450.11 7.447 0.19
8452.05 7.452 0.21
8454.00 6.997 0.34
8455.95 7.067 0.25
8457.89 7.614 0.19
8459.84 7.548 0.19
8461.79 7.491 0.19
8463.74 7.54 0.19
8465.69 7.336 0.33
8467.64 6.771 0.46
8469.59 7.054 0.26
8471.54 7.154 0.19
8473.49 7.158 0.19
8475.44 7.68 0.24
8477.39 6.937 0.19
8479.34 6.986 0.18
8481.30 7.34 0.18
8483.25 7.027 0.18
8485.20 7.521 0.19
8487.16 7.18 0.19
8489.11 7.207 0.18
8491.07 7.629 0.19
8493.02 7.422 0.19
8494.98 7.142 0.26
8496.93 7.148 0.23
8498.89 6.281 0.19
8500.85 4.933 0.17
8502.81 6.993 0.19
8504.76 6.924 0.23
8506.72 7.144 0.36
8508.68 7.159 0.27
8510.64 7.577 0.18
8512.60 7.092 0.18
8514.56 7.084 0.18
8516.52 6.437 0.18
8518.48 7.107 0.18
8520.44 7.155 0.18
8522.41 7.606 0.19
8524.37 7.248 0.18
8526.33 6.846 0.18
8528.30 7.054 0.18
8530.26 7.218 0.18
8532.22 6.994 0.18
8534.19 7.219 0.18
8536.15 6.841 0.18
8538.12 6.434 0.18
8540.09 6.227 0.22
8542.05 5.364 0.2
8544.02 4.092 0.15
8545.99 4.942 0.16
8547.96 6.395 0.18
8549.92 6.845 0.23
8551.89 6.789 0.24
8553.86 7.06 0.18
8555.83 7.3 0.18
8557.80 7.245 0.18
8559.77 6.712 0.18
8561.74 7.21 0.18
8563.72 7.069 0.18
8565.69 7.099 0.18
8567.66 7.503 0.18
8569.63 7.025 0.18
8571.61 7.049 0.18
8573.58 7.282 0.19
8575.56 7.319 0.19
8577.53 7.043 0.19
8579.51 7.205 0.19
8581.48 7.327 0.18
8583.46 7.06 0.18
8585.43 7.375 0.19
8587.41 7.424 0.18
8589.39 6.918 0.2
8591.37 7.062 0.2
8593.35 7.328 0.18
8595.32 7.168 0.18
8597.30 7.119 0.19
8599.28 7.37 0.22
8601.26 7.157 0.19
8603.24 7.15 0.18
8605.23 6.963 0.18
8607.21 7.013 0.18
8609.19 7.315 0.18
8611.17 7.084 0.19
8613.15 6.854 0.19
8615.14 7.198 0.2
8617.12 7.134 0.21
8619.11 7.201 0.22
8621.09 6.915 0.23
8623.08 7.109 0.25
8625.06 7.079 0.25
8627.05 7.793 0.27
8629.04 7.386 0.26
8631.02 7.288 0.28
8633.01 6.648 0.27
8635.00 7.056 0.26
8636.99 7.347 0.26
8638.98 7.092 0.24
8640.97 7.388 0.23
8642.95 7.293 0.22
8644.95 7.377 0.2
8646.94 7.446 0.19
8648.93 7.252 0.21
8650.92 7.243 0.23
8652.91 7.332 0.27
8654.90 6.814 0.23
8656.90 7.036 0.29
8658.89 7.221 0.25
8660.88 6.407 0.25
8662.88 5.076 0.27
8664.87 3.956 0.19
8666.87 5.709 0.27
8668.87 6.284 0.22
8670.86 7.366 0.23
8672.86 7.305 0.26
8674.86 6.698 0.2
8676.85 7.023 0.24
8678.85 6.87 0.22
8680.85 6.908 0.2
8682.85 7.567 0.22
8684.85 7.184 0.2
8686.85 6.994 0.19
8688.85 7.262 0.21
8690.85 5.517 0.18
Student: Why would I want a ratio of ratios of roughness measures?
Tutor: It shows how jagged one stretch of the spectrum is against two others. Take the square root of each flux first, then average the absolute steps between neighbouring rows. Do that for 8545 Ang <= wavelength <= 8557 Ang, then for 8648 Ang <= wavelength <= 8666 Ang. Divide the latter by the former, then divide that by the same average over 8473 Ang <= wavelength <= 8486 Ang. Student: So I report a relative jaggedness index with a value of 15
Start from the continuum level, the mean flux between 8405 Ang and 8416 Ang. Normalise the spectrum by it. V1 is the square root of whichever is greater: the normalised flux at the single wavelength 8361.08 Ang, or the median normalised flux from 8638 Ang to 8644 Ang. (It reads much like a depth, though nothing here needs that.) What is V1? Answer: 1.02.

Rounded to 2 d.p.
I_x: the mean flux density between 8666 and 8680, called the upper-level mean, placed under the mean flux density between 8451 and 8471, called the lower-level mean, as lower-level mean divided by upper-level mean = 1.08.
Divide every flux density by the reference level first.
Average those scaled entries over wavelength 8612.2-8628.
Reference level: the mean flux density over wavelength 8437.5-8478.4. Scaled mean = 0.98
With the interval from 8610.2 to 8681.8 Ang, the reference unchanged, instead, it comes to 0.95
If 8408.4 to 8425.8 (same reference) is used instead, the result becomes 1.01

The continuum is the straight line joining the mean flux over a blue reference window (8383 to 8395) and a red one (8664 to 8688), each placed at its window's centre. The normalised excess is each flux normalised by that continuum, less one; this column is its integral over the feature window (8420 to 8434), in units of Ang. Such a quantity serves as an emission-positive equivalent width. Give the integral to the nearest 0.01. 0.31 Ang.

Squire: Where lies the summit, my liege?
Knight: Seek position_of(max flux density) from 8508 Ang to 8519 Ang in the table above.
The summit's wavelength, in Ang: 8510.64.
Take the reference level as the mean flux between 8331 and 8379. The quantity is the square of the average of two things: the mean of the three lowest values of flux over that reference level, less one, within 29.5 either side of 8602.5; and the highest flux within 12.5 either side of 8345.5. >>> 15.9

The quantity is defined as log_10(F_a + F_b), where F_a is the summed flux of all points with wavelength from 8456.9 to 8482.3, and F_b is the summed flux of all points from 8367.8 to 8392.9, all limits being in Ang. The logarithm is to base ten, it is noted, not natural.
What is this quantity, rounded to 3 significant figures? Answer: 2.28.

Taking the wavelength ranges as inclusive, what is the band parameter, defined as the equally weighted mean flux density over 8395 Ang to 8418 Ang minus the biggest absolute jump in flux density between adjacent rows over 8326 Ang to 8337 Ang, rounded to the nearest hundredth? 6.85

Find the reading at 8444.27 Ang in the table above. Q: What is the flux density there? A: 7.449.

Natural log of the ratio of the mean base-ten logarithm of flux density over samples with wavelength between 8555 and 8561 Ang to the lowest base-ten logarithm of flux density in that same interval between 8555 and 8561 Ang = 0.028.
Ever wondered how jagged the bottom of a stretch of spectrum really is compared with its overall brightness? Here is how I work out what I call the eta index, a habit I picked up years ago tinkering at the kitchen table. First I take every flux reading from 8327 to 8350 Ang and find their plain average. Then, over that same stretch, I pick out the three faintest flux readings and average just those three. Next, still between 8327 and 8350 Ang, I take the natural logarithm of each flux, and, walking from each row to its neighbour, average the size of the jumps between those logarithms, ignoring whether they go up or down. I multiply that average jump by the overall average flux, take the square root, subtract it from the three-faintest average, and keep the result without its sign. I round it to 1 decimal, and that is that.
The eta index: 6.4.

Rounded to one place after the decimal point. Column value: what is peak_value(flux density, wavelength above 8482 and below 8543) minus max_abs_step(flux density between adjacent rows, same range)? 5.6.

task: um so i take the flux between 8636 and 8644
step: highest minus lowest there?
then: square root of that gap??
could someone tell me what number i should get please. 0.544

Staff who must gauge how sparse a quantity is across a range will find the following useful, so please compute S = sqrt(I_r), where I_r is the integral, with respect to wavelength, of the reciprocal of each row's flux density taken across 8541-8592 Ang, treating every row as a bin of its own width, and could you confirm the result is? 2.76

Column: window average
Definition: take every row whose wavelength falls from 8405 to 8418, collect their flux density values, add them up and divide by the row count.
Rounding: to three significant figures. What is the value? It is 7.24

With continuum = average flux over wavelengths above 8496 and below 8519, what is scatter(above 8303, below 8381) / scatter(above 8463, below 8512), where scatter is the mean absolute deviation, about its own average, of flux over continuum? 0.7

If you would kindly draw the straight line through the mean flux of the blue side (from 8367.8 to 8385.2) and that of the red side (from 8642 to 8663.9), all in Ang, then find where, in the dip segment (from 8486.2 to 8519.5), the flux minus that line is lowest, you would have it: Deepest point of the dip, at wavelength 8500.85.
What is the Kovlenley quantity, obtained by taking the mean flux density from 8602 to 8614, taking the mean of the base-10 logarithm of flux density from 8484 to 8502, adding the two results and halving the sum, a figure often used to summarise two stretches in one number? 4.0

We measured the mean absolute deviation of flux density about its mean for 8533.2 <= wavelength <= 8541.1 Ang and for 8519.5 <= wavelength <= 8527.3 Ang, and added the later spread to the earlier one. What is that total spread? 0.56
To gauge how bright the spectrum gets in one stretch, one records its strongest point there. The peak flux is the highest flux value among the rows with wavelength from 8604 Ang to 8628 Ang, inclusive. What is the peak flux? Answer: 7.793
